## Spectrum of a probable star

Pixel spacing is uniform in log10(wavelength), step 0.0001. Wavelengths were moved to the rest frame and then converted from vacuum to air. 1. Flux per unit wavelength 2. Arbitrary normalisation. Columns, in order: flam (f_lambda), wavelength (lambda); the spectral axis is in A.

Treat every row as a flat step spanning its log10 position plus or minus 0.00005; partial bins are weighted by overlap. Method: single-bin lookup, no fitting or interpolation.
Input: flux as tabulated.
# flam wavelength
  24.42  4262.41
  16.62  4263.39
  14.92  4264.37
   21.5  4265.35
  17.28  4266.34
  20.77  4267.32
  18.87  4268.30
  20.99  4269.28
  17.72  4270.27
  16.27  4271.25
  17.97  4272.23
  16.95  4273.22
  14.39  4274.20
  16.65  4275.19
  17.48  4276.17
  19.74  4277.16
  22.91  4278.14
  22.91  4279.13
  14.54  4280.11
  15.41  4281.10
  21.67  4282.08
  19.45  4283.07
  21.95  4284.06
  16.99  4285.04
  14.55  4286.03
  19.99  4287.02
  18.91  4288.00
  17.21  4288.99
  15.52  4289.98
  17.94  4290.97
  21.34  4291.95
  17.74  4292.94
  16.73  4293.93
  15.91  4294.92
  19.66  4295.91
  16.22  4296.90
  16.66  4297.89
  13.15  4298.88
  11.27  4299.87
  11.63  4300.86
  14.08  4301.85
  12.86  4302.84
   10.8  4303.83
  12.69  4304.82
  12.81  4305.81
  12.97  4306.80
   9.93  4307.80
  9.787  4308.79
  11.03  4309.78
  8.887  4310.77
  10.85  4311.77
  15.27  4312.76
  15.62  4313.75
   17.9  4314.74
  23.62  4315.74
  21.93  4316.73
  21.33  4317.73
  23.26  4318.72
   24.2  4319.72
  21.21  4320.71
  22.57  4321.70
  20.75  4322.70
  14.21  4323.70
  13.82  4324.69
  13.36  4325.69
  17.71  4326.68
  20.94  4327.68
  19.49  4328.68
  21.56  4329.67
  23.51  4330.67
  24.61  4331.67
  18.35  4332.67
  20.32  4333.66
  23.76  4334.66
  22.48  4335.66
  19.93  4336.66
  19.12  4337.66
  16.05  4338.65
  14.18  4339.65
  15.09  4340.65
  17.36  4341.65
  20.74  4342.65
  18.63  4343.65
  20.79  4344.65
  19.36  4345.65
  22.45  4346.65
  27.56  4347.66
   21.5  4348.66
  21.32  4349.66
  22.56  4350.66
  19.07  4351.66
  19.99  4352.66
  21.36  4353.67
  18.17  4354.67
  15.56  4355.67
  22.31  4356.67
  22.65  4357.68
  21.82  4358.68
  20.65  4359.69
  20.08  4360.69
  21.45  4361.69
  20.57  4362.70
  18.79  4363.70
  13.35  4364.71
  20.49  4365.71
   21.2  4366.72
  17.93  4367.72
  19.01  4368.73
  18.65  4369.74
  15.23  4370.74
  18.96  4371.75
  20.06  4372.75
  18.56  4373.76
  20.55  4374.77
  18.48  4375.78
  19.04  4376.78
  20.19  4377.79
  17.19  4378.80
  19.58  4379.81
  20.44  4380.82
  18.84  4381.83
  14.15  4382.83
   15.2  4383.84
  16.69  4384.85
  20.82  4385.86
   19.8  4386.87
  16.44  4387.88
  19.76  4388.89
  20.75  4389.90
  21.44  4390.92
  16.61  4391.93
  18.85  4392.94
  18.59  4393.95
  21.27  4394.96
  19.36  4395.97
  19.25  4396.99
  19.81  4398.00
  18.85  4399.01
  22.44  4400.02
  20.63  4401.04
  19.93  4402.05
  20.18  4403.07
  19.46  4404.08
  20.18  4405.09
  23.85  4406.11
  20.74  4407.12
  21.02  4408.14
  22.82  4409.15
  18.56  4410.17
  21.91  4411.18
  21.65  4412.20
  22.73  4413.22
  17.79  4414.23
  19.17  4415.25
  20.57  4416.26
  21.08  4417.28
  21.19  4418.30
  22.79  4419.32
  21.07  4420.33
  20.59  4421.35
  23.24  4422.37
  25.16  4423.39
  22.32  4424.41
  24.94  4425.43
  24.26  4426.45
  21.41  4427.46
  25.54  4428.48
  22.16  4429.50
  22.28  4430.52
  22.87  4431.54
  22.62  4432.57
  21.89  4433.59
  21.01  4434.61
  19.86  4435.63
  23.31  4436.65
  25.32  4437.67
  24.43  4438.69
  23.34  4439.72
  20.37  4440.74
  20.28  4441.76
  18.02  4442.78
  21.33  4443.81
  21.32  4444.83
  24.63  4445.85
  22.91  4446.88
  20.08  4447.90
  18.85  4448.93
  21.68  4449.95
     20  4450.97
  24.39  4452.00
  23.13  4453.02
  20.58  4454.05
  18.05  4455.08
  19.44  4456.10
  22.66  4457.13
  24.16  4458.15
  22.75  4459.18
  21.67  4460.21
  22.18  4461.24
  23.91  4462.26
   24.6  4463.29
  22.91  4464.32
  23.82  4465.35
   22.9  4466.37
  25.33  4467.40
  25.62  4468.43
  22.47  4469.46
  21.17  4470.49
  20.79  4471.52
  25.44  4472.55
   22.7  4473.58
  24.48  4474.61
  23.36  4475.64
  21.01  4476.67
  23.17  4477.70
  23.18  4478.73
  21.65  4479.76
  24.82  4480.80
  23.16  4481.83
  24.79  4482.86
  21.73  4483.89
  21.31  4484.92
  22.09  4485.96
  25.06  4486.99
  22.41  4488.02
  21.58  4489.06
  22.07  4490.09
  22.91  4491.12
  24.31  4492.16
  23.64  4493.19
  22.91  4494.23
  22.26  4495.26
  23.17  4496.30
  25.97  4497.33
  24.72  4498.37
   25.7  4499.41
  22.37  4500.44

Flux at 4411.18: 21.91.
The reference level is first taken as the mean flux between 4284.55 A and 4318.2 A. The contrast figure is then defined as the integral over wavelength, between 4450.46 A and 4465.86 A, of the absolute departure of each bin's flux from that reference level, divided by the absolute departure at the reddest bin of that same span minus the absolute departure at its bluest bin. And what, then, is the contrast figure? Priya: 28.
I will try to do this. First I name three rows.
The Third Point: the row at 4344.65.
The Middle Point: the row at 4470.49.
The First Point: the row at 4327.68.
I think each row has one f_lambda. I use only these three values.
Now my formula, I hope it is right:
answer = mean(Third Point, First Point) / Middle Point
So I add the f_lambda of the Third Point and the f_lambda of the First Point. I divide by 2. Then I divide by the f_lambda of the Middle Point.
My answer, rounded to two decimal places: 0.99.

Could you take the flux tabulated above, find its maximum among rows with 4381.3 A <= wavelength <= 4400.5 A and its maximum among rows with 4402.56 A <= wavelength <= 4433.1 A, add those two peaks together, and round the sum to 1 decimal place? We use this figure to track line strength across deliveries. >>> 48.0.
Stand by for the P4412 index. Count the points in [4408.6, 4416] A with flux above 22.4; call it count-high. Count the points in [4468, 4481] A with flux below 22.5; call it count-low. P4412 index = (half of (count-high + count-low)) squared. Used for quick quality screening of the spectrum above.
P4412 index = 12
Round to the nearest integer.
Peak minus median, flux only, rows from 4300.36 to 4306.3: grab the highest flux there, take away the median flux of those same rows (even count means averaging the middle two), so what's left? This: 1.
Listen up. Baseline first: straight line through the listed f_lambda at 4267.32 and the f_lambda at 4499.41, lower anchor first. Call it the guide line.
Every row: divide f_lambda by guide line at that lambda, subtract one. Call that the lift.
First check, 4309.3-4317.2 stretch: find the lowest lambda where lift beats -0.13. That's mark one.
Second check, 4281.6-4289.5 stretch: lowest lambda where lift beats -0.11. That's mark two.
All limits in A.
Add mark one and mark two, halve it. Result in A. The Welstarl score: 4298.9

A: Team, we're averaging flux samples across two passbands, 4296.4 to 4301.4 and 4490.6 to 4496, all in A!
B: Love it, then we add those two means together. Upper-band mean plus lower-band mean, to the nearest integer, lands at 37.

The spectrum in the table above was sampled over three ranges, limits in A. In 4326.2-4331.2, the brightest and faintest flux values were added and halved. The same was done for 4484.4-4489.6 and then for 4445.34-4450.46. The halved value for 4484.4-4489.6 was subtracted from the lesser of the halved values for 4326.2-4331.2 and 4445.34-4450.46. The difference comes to -3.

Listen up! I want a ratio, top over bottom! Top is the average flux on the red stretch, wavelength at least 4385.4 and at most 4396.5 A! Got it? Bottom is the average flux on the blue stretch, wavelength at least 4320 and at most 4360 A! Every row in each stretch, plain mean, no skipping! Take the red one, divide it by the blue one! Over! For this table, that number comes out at 1.0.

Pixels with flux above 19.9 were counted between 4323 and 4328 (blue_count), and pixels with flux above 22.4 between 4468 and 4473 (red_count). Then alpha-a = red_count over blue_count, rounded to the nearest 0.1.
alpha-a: 3.0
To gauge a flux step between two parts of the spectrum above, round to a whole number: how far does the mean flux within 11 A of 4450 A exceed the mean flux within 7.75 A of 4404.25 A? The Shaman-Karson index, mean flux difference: 1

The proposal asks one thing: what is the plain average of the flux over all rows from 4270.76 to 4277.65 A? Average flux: 17.1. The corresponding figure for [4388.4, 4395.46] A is 19.6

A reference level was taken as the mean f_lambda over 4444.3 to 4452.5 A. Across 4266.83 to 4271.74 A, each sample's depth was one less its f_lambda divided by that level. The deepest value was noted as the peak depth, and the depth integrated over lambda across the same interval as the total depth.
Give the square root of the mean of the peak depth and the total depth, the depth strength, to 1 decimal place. 0.7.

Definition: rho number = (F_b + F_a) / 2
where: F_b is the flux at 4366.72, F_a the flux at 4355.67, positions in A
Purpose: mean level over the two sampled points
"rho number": 18.4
